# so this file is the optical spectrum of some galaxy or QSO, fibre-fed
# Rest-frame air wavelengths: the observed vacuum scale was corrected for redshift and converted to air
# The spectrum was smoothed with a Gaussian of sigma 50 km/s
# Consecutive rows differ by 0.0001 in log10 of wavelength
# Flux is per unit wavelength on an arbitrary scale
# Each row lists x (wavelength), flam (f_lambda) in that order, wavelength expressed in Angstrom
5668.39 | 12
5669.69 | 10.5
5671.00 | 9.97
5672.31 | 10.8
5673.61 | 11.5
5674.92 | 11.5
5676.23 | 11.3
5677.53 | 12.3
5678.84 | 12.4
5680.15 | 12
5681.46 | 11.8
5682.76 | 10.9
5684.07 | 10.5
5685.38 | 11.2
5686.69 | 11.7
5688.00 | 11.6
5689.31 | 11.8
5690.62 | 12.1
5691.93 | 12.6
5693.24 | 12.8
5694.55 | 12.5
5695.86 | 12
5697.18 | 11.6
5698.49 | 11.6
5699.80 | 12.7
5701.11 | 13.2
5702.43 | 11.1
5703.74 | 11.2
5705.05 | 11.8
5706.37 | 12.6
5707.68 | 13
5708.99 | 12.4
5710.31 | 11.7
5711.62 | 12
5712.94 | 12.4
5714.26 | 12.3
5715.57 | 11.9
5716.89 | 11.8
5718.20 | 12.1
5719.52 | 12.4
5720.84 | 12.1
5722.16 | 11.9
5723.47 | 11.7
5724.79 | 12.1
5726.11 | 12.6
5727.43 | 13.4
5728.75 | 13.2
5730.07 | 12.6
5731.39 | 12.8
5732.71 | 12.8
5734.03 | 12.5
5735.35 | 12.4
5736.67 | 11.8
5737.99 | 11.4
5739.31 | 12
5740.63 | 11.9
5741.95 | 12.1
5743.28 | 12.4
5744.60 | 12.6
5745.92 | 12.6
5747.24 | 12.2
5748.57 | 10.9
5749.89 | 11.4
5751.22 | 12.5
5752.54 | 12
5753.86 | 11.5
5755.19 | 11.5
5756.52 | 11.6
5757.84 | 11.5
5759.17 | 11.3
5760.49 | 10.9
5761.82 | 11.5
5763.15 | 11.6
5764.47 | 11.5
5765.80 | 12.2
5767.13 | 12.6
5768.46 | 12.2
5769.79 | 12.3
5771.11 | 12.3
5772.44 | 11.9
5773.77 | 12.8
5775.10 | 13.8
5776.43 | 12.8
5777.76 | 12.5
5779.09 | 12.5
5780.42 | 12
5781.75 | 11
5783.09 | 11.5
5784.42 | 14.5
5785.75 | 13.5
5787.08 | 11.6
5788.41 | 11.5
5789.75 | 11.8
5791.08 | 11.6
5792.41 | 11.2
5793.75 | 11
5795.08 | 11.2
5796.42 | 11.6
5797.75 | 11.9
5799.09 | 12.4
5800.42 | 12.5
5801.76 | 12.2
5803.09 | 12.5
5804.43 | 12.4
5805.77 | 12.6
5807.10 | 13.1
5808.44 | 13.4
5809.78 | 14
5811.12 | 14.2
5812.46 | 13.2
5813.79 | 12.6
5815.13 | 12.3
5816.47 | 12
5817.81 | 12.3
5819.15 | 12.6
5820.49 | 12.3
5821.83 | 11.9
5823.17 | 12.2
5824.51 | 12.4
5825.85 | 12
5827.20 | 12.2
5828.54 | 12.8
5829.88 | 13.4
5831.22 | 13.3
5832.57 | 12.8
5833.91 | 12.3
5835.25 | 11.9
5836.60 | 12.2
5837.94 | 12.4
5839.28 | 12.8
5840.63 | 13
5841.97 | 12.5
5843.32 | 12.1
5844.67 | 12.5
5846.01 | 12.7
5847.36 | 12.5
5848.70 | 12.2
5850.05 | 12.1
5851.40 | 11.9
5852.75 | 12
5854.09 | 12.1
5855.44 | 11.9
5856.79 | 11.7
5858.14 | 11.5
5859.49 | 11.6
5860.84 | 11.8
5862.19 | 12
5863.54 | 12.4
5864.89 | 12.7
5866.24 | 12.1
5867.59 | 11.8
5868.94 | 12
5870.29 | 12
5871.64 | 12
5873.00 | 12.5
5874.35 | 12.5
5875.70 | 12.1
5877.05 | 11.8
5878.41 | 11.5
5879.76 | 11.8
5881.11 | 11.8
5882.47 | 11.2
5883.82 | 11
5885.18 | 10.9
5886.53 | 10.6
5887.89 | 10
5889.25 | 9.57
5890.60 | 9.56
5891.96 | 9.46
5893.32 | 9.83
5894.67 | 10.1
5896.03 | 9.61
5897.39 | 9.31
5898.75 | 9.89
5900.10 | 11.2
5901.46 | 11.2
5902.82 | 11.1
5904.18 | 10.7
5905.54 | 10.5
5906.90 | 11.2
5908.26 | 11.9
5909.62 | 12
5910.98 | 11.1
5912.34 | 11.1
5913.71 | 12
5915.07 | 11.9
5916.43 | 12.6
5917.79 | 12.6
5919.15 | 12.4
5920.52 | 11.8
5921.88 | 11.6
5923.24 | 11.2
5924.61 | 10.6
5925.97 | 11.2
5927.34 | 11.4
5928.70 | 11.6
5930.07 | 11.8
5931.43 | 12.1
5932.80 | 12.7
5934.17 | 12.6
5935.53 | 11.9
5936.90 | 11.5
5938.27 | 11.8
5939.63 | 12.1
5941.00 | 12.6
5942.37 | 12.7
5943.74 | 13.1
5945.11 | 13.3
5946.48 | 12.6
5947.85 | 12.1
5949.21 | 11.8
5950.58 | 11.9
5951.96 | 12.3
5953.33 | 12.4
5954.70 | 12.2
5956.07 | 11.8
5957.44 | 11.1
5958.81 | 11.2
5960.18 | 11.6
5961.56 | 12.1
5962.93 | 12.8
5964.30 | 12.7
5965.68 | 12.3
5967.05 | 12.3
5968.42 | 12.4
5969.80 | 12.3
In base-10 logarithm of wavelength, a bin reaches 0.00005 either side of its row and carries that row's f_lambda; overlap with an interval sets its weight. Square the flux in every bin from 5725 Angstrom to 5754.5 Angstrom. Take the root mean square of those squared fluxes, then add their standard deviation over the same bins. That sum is 166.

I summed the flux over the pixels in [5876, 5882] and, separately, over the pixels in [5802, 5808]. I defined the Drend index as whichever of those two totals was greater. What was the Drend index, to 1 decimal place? 50.6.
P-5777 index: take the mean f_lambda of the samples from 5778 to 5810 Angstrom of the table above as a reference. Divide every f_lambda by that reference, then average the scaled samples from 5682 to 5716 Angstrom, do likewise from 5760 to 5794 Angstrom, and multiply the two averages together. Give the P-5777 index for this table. 0.97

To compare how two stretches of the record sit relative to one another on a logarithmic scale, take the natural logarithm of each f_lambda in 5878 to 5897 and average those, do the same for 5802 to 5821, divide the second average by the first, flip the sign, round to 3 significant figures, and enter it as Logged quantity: -1.09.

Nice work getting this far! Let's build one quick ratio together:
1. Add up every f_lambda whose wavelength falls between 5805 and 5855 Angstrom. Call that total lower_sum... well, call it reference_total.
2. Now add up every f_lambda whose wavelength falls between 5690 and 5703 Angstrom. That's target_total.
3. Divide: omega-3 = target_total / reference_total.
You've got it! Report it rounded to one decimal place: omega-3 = 0.3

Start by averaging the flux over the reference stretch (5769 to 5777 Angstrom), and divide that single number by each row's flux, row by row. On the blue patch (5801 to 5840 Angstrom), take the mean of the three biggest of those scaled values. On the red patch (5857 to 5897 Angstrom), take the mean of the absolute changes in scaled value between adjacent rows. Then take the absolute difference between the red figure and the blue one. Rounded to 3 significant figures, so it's 1.03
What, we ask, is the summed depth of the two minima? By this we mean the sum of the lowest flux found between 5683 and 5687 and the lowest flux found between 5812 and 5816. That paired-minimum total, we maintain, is 22.8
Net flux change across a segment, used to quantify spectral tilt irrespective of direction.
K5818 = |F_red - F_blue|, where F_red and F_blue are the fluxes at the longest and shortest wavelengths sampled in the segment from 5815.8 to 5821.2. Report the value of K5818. 0.30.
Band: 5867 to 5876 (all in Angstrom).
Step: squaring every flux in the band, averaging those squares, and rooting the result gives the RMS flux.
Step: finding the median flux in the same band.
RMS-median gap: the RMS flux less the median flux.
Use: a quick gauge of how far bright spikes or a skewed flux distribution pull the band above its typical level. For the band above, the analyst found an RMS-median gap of 0.13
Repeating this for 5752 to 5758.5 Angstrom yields 0.12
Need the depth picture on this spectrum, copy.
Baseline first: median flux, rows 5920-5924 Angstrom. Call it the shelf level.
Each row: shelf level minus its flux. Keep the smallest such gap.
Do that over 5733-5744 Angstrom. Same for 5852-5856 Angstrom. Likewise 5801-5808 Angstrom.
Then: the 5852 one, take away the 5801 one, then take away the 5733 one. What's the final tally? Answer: 1.9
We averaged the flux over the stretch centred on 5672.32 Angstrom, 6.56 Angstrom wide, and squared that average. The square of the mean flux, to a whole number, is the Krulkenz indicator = 118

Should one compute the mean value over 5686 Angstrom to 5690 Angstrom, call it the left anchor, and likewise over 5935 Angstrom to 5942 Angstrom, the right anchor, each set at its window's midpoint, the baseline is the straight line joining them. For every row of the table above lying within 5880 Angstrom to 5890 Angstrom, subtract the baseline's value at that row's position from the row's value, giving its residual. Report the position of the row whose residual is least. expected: 5889.25 Angstrom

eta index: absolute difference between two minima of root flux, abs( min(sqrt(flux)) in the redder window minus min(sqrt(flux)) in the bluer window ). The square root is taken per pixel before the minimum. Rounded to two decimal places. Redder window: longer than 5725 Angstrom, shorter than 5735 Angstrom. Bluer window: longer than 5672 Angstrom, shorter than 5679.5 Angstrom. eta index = 0.25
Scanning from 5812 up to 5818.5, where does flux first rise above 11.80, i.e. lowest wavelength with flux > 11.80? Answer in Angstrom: 5812.46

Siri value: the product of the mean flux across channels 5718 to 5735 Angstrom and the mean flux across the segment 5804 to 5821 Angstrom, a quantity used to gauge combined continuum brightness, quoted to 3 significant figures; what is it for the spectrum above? 160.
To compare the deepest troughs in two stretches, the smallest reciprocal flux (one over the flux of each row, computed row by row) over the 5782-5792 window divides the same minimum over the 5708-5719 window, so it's 1.17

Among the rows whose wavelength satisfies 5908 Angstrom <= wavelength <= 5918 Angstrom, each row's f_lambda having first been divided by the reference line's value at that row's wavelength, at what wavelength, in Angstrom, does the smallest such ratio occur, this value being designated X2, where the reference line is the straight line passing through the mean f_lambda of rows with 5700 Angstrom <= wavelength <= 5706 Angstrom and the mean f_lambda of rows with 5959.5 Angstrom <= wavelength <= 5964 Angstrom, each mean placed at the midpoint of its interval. 5912.34 Angstrom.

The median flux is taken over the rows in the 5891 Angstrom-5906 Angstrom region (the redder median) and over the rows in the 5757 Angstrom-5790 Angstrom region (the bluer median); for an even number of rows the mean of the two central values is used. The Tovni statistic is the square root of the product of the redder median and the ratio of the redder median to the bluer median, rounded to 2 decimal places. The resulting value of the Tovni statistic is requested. 2.92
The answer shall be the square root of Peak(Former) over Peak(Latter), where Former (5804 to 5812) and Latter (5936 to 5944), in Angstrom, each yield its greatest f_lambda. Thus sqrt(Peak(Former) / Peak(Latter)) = 1.04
